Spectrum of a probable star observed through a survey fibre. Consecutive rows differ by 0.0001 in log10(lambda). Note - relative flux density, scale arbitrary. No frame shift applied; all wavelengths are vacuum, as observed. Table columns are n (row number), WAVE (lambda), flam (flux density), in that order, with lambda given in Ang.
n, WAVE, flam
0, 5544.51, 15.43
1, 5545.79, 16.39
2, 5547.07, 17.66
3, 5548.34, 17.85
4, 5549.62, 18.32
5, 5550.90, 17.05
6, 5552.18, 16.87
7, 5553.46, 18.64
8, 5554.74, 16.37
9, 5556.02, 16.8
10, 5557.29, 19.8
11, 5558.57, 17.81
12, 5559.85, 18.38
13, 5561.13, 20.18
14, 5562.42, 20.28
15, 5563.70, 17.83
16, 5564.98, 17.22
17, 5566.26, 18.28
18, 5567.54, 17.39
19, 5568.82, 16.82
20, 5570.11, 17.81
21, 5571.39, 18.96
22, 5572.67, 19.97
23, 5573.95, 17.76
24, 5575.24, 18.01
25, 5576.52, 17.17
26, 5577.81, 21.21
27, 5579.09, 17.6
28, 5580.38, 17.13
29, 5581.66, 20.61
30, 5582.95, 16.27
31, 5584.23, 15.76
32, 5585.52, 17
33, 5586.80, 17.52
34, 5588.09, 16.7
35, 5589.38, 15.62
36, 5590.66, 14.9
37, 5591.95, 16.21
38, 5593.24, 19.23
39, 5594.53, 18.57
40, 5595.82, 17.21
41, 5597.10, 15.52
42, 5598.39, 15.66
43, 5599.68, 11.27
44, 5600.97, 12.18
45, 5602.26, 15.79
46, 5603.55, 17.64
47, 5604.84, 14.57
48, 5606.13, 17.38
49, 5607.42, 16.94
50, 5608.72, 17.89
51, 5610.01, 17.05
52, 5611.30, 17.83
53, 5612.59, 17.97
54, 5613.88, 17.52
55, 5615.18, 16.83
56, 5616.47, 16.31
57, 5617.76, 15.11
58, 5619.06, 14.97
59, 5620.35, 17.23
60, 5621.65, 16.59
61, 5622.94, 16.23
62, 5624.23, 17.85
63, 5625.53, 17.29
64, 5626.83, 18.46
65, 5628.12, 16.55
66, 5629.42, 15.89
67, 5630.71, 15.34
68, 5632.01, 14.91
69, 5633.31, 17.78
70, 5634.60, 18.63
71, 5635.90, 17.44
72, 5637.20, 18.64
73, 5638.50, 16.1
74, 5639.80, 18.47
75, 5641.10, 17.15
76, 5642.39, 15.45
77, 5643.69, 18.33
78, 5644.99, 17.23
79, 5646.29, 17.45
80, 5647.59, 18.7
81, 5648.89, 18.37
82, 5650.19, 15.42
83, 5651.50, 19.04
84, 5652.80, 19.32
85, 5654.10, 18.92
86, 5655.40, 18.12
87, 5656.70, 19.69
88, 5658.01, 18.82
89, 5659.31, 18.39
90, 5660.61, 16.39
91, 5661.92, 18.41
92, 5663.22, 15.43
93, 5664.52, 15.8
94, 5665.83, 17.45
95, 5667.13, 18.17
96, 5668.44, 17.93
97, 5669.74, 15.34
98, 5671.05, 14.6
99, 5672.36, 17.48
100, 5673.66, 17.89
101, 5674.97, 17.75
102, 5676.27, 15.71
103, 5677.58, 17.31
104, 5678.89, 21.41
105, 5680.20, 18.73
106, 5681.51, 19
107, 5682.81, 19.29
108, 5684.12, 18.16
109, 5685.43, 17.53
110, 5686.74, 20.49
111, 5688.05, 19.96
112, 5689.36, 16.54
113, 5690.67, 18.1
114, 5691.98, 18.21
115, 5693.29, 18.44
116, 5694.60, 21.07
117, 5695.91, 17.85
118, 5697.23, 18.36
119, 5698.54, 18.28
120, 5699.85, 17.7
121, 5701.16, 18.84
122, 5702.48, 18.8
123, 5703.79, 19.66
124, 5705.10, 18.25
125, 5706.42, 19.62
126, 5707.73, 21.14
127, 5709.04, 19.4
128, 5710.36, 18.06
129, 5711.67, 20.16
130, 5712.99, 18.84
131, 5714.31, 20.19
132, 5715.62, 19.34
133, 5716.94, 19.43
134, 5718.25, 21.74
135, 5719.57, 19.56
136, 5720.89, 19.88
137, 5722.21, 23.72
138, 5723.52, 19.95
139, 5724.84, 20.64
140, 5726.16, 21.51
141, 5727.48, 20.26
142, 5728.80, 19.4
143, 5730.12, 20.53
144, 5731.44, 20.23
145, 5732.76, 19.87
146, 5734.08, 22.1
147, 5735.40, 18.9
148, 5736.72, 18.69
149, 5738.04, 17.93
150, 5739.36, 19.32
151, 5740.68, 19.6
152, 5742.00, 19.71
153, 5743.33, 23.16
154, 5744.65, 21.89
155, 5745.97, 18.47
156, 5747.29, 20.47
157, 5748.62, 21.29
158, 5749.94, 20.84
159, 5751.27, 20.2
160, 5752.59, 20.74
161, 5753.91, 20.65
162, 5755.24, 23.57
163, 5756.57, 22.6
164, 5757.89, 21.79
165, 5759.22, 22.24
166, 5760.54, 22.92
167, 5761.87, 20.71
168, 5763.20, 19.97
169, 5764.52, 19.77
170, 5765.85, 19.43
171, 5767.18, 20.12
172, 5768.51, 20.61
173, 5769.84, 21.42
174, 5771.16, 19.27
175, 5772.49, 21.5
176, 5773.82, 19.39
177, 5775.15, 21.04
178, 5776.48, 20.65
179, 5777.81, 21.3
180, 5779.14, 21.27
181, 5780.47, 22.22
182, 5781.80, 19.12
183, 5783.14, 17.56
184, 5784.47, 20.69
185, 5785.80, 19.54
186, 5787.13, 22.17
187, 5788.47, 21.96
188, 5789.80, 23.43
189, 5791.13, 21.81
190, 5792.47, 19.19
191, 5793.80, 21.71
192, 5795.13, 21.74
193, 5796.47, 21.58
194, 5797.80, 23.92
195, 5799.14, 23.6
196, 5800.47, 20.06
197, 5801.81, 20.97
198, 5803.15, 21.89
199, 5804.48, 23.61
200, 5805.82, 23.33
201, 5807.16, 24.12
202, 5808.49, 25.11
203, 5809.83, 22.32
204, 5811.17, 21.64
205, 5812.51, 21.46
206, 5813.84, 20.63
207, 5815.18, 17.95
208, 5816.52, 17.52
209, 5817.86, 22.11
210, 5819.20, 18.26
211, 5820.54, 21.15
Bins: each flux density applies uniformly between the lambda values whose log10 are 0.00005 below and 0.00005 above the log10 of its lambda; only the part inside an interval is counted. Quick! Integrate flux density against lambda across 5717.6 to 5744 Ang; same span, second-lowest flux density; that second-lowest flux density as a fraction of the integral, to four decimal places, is 0.0348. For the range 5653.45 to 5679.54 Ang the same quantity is 0.0335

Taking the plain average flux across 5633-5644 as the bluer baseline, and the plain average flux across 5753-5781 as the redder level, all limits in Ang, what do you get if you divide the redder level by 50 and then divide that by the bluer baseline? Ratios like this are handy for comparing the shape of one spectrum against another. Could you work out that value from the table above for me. 0.0240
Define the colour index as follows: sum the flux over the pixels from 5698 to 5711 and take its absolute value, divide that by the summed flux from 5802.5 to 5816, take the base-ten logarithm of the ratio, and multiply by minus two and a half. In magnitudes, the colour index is 0.17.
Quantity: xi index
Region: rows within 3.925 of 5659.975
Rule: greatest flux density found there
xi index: 19.69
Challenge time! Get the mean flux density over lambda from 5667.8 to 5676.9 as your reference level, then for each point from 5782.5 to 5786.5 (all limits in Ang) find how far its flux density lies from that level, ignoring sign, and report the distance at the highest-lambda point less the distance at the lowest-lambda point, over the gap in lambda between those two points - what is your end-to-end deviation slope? 0.74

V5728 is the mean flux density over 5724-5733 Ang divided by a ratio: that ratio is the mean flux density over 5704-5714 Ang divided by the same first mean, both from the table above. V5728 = 21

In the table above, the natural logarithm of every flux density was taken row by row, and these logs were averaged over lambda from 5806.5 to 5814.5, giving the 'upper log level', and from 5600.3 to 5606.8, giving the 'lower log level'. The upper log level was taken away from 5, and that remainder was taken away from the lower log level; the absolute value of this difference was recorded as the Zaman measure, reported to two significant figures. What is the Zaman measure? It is 0.85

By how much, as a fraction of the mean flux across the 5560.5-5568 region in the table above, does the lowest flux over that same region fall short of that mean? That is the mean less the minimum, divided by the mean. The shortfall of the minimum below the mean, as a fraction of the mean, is 0.071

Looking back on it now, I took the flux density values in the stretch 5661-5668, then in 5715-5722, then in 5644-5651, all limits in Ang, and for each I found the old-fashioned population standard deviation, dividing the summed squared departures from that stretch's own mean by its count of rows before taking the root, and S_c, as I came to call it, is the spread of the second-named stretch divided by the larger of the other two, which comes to 0.73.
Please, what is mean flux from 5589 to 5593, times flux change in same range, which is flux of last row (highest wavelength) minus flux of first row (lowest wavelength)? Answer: 9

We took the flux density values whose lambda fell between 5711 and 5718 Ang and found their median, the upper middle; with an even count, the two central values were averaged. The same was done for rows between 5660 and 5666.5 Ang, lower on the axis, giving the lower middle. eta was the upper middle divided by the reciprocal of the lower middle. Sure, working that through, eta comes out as 318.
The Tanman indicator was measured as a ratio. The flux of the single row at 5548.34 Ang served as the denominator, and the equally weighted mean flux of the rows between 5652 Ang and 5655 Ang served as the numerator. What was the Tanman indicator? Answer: 1.07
